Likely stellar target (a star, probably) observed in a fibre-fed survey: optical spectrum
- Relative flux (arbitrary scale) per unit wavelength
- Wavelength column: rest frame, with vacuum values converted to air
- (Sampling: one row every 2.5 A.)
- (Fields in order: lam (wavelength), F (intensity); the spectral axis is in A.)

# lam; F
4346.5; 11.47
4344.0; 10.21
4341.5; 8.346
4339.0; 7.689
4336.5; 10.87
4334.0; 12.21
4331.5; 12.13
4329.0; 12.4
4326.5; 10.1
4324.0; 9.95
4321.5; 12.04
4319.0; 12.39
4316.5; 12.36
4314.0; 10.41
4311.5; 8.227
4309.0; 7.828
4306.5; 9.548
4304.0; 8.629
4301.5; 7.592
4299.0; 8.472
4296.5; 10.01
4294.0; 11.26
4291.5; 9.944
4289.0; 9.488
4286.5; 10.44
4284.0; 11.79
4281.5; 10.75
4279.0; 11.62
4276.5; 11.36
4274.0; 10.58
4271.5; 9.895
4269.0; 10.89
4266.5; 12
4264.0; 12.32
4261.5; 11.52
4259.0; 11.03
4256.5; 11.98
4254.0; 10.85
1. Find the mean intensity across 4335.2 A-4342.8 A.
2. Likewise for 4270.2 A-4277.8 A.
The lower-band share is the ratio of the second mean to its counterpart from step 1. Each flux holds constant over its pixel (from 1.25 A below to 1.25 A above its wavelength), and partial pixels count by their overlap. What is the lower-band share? 1.18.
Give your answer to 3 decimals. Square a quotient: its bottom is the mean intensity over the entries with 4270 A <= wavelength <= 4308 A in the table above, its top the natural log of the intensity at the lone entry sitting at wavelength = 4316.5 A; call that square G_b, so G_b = 0.062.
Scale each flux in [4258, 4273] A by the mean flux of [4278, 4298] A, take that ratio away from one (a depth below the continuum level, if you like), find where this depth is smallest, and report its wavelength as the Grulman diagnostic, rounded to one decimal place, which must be 4264.0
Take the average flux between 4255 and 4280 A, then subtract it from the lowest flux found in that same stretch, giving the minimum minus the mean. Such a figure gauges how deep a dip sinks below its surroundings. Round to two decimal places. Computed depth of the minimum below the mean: -1.42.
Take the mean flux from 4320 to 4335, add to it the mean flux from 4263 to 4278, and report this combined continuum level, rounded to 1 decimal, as 22.6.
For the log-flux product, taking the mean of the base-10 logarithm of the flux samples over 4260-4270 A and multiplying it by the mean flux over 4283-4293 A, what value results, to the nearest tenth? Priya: 11.1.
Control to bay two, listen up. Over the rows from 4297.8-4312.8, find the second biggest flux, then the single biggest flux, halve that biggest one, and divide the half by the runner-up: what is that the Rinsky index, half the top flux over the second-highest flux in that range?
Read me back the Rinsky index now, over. 0.553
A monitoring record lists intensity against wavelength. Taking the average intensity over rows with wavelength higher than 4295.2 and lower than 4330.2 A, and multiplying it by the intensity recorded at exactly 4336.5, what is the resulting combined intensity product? 109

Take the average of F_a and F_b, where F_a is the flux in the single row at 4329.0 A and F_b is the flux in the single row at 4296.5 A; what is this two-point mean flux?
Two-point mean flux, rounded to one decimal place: 11.2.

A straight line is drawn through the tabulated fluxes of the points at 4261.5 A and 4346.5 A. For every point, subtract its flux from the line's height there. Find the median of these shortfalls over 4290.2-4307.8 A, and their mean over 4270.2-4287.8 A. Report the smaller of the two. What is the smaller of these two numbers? 0.59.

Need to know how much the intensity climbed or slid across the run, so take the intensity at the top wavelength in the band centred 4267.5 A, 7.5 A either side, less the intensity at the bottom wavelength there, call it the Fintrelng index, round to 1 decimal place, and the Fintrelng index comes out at -0.9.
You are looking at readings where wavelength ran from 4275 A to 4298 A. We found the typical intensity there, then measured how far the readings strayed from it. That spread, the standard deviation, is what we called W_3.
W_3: 0.8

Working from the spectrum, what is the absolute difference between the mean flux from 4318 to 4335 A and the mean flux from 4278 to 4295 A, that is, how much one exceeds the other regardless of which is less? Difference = 0.85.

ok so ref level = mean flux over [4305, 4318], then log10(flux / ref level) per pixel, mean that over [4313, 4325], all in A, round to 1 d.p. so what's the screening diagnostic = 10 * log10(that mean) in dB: -11.5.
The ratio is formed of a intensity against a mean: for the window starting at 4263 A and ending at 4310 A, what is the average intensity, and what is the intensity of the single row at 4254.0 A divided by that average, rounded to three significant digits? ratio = 1.06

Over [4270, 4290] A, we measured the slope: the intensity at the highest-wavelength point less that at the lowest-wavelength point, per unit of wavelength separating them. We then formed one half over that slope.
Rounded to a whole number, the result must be -21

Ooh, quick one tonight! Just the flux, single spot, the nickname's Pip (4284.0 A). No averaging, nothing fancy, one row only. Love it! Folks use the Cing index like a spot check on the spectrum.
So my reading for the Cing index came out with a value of 11.79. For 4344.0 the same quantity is 10.21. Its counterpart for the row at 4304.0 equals 8.629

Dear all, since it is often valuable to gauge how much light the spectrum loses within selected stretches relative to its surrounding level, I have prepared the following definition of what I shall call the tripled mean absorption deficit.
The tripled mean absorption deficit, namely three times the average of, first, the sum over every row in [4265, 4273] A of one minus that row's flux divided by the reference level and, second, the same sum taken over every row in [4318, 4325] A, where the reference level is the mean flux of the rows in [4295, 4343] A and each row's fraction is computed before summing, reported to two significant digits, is -1.0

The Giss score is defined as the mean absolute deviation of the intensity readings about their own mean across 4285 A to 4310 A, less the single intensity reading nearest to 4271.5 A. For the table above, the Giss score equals -8.9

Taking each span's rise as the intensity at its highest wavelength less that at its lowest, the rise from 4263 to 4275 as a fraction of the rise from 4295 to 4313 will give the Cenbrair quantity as 1.0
